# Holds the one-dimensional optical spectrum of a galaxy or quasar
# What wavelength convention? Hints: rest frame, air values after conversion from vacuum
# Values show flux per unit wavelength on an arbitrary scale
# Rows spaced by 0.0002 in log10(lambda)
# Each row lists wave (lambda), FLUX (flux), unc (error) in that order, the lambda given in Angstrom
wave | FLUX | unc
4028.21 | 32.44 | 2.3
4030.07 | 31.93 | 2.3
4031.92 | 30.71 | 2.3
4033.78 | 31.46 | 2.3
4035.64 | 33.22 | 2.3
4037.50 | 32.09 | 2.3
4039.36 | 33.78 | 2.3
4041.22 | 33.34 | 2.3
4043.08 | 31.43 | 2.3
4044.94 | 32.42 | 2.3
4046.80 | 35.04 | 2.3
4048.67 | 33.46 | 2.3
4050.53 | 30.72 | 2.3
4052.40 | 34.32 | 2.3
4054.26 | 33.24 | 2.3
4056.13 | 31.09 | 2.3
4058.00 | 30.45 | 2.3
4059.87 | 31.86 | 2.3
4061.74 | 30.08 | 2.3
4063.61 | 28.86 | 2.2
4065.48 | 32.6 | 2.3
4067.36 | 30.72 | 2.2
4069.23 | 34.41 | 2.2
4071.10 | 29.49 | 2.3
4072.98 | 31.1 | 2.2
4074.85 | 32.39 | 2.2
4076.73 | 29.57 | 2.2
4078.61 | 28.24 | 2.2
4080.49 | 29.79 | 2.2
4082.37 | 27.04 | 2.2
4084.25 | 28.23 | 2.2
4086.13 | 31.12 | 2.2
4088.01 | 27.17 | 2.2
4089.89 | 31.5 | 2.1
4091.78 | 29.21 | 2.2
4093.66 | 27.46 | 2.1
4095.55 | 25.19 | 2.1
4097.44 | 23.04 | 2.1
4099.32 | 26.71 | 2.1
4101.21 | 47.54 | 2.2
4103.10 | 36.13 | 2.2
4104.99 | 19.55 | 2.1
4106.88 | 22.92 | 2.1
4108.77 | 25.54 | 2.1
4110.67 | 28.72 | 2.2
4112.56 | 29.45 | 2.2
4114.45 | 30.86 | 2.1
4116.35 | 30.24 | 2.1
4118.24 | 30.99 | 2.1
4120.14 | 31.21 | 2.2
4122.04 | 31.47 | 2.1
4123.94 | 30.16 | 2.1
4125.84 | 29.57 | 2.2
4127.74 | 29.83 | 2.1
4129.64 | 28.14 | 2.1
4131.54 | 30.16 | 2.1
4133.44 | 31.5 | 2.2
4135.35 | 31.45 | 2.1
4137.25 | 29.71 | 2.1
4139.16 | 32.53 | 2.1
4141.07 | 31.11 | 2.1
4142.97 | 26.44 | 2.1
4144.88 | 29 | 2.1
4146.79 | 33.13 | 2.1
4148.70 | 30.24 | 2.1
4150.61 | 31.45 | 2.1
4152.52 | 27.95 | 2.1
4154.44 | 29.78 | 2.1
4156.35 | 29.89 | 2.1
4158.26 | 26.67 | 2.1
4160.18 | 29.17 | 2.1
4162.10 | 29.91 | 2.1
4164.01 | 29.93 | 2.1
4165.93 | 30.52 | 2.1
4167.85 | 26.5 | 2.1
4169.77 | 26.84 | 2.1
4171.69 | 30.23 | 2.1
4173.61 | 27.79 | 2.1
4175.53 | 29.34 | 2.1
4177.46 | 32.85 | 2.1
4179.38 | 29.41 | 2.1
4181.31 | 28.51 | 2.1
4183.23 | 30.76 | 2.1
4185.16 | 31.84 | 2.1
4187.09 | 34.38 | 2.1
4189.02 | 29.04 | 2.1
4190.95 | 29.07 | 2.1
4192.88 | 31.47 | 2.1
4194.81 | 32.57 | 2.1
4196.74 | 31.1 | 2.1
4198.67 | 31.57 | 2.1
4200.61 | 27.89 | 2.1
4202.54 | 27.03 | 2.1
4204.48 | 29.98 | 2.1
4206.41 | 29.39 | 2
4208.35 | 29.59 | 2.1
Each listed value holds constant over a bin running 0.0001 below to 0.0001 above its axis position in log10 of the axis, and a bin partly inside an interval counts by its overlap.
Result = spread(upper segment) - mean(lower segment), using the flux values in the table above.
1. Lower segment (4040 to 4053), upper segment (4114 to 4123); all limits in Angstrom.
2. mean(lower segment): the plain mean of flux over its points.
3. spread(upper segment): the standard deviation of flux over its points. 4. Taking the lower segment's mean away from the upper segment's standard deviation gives -32.5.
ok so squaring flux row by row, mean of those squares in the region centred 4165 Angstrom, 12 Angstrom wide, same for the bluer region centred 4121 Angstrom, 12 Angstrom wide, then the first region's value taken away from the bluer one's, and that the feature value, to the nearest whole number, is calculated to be 105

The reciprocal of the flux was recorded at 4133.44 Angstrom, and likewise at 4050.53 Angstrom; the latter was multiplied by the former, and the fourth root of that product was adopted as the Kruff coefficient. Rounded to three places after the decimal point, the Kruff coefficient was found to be 0.179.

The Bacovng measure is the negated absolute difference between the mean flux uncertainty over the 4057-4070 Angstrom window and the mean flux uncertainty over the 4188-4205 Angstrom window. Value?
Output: -0.157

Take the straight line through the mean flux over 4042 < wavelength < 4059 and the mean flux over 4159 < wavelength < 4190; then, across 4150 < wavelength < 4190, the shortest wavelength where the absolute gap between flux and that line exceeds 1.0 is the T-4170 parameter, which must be 4150.61 Angstrom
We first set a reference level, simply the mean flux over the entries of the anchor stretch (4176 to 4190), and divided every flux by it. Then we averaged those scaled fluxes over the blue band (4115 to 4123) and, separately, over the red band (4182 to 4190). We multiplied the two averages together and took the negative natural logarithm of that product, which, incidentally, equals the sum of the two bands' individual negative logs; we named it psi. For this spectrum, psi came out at -0.02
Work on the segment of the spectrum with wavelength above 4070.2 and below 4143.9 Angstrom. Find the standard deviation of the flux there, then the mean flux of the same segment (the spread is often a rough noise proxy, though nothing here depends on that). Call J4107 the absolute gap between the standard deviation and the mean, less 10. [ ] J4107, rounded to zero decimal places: 15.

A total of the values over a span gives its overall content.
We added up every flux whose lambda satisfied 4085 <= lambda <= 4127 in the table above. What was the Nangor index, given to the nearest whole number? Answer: 646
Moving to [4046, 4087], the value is 684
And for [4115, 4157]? 666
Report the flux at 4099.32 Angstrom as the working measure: 26.71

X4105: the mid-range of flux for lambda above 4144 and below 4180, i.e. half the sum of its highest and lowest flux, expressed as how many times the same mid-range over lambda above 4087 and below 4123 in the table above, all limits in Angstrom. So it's 0.89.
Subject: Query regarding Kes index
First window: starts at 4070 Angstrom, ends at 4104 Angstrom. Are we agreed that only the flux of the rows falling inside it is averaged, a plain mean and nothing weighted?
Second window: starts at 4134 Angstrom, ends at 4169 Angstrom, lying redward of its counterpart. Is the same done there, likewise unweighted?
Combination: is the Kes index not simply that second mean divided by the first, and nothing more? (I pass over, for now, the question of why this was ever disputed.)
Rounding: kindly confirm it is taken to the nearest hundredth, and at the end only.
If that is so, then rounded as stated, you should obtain 0.99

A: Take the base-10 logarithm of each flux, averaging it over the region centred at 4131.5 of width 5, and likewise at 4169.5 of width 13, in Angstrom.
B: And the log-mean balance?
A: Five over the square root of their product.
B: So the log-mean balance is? 3.41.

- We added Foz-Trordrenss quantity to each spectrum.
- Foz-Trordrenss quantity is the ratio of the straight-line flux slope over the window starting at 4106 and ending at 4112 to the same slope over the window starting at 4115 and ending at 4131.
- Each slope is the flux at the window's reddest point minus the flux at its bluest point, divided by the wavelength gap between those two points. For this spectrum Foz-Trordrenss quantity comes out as -10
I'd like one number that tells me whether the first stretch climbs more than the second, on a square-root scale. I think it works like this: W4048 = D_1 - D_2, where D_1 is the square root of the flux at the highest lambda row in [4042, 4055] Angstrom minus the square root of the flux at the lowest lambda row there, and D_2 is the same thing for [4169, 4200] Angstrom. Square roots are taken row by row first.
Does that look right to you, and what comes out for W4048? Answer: -0.28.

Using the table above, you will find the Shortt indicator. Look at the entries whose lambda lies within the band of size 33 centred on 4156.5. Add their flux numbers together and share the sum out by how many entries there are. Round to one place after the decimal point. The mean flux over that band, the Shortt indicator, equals 29.3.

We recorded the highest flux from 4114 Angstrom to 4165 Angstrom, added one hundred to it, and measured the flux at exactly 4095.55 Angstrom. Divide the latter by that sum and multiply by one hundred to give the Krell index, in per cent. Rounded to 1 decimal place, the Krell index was 18.9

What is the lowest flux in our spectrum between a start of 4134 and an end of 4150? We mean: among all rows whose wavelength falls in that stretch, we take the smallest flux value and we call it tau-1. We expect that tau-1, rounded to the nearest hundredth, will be 26.44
